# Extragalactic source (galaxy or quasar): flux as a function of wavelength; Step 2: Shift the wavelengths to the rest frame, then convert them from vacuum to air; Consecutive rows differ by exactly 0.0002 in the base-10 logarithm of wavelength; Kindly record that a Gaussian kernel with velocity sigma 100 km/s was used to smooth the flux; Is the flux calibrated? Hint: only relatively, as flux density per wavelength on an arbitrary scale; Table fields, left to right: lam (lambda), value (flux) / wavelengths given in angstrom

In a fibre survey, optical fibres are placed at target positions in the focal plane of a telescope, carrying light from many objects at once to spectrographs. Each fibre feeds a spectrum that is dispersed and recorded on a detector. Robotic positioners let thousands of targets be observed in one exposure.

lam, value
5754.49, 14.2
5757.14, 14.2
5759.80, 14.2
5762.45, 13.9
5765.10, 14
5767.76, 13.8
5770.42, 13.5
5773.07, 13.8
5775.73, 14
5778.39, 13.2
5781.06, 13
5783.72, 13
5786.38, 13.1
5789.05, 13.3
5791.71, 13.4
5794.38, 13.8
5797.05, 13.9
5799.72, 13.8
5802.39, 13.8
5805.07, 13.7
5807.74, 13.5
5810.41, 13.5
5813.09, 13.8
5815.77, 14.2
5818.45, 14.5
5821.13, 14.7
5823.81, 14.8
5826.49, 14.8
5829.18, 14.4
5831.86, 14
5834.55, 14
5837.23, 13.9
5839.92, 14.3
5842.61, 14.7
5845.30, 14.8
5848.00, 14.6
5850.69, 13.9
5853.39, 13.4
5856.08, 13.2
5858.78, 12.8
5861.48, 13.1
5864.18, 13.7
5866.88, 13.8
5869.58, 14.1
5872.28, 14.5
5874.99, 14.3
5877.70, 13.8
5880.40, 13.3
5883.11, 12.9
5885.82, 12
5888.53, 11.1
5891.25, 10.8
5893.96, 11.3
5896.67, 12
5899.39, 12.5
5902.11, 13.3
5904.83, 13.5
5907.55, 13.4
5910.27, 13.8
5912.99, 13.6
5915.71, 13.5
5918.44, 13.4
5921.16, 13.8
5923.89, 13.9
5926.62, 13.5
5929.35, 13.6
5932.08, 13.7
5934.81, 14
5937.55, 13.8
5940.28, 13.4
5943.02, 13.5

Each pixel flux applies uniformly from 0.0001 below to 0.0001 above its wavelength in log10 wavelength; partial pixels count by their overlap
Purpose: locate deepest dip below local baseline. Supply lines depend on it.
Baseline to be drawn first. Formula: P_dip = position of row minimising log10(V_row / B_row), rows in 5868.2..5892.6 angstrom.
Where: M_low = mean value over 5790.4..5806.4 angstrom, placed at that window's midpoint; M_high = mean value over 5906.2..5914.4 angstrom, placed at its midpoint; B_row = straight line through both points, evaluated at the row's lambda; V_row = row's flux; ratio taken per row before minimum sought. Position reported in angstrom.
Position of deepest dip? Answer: 5891.25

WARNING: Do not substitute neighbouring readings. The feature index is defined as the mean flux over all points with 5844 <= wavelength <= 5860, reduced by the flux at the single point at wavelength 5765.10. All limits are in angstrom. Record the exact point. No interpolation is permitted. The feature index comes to -0.22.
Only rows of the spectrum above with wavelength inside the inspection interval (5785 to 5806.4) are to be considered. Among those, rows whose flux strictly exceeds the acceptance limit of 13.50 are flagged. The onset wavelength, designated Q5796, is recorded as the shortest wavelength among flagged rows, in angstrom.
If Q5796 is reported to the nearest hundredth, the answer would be 5794.38 angstrom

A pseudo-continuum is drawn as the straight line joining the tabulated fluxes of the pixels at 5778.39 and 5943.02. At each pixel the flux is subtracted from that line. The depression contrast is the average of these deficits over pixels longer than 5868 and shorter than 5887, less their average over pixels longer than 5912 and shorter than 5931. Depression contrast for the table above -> 0.0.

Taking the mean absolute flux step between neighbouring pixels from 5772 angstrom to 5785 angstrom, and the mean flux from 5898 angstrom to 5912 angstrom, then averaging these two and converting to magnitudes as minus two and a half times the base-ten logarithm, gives -2.081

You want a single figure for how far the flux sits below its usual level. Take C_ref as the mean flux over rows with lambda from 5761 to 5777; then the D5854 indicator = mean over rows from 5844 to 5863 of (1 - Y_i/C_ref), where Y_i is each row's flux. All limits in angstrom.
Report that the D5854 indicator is 0.011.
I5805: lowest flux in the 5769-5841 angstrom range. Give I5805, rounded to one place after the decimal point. 13.0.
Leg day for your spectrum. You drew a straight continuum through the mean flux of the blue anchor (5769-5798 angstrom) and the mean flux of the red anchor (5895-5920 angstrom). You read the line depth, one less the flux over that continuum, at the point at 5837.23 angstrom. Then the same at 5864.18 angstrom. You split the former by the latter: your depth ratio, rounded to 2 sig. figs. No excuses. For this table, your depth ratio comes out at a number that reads 1.4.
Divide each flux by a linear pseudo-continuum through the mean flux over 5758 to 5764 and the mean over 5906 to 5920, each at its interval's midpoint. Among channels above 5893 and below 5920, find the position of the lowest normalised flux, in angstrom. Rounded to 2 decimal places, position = 5893.96 angstrom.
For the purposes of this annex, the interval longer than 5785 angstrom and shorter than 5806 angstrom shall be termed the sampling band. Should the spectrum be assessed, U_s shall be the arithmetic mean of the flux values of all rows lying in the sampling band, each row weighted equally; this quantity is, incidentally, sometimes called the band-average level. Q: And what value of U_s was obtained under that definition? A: 13.60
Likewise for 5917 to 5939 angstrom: 13.71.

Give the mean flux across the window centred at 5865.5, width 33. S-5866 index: 13.7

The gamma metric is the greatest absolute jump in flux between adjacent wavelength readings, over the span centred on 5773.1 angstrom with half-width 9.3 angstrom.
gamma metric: 0.80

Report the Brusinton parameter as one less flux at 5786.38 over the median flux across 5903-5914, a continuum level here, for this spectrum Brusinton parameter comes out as 0.03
